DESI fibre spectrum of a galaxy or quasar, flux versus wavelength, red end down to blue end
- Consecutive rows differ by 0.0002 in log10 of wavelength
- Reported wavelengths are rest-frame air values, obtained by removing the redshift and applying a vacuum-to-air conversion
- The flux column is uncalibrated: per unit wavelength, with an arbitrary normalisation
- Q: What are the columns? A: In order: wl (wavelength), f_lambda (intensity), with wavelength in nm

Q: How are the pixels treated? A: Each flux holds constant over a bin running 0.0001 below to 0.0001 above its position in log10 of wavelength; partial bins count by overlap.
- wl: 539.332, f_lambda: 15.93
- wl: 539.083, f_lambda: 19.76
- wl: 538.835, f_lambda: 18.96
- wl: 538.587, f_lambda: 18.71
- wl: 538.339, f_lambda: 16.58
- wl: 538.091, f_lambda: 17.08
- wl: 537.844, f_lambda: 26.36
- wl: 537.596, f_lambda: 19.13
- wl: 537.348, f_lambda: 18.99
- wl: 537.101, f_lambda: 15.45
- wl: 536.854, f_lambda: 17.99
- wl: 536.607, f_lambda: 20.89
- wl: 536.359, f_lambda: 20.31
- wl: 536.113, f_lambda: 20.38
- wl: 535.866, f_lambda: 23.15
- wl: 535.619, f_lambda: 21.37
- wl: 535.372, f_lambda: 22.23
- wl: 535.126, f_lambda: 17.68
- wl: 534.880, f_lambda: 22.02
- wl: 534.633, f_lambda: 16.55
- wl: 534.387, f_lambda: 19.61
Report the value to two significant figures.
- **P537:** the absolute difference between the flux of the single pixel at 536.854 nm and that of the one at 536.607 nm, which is 2.9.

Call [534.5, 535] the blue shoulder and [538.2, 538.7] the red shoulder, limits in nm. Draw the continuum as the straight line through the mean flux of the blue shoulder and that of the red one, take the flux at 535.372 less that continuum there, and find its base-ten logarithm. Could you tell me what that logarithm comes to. 0.51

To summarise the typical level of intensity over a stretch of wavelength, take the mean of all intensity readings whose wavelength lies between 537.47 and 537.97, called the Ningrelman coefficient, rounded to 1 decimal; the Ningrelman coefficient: 22.7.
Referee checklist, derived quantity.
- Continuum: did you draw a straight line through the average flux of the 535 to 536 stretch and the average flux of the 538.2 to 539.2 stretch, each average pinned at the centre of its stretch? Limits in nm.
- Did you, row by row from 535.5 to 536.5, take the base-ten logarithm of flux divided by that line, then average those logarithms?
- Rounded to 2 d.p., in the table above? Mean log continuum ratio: 0.01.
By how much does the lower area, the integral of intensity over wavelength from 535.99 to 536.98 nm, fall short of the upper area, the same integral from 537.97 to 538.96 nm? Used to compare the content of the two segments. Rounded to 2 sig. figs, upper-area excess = -2.0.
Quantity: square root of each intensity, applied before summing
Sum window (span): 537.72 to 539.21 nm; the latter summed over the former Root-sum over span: 26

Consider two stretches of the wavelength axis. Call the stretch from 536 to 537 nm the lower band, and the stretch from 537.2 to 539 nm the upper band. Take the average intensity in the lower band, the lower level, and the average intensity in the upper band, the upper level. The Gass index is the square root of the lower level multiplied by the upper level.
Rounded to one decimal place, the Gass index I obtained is 19.6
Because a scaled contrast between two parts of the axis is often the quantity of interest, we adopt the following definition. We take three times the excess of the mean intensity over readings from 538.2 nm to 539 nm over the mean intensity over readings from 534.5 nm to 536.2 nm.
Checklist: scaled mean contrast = -7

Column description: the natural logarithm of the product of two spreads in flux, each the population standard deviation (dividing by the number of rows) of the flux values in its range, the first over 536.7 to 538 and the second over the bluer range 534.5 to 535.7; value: 2.2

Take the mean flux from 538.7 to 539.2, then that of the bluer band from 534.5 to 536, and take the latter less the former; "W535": 1.1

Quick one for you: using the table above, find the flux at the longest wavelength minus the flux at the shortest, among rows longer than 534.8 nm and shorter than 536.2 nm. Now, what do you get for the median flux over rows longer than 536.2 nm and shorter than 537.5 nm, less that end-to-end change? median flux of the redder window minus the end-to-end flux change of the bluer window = 20.6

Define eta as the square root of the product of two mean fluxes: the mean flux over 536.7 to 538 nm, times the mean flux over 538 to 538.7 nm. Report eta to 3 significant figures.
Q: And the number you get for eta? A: 18.5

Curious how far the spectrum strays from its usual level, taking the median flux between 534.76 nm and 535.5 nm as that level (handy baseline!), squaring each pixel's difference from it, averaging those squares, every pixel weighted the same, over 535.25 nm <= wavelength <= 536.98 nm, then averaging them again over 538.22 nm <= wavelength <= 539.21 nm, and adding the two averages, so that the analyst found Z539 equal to 17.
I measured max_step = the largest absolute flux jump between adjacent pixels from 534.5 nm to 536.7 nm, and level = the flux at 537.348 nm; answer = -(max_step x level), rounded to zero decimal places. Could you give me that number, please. -104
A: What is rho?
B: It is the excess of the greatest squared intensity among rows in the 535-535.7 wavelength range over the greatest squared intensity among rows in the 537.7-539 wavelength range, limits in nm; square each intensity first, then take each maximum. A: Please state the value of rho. -201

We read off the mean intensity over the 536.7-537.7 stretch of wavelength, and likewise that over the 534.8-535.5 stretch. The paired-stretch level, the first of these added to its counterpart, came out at 38.5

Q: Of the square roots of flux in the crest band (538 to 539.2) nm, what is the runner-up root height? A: 4.35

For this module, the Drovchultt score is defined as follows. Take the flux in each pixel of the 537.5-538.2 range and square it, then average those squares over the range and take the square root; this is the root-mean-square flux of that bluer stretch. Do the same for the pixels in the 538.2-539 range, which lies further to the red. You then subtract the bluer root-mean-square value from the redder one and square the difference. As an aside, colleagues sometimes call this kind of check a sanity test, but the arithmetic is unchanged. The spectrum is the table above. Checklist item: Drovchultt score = 9.7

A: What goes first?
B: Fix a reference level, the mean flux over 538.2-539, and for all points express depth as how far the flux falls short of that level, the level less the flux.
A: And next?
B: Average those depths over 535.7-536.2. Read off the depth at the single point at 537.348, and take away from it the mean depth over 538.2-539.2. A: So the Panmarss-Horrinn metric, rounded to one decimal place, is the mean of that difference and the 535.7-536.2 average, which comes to -2.1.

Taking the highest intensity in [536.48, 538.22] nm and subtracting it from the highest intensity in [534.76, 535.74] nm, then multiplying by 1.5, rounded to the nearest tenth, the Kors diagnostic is -6.2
